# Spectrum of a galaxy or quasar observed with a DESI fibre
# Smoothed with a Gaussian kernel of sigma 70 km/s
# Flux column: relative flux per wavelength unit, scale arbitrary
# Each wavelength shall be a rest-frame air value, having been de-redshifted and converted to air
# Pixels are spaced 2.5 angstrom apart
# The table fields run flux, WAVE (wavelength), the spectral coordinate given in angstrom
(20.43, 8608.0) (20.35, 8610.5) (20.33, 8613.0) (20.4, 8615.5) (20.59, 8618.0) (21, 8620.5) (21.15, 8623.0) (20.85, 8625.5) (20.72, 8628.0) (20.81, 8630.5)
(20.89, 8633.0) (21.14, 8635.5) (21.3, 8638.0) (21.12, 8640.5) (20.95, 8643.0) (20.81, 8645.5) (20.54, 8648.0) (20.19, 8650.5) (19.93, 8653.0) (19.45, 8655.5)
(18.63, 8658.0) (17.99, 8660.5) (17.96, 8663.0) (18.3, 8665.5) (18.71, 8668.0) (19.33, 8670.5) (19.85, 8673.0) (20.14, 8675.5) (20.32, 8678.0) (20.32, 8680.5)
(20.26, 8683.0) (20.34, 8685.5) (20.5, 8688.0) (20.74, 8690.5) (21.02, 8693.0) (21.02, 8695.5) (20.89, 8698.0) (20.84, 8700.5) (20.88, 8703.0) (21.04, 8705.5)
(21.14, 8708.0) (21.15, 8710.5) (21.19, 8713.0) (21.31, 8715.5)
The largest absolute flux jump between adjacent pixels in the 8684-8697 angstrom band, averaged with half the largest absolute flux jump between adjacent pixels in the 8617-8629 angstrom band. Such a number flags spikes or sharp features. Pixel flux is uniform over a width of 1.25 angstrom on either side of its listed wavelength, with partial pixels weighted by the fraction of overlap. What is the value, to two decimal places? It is 0.24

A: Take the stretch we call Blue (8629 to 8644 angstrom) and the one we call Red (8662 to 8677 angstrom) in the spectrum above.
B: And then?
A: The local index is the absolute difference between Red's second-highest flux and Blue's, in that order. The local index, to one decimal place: 1.3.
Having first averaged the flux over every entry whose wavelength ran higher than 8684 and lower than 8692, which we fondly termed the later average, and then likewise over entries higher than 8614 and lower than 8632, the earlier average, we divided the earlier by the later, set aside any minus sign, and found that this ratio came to 1.01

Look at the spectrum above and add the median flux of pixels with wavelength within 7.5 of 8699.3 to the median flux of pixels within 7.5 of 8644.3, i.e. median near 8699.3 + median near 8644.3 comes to 41.8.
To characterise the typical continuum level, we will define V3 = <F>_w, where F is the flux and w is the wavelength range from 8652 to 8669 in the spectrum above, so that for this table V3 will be 18.7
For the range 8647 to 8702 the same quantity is 19.9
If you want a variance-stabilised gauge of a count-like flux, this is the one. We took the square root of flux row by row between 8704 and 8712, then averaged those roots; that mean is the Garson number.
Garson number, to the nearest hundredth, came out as 4.59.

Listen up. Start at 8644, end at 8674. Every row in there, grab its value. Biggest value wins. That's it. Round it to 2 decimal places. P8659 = 20.81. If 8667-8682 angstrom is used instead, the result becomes 20.32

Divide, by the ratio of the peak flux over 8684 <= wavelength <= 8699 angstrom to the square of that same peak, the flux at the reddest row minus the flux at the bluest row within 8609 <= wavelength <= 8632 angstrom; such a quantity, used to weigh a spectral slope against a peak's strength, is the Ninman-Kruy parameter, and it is 10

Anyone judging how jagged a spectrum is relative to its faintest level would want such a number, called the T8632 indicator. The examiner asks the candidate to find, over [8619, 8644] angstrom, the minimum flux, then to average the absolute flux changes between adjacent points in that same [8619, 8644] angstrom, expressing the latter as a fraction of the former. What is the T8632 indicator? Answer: 0.008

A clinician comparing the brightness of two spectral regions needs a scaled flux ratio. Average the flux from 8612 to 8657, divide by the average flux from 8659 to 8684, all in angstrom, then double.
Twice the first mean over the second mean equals 2.14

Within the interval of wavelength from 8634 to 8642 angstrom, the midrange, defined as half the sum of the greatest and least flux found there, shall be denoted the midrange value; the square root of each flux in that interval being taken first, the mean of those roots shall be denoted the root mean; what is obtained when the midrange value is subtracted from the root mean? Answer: -16.6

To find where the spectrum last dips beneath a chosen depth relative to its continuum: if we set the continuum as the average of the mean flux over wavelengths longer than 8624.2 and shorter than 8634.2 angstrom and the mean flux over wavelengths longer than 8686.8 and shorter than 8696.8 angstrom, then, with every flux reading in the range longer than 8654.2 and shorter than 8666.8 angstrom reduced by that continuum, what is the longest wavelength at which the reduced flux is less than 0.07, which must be 8665.5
